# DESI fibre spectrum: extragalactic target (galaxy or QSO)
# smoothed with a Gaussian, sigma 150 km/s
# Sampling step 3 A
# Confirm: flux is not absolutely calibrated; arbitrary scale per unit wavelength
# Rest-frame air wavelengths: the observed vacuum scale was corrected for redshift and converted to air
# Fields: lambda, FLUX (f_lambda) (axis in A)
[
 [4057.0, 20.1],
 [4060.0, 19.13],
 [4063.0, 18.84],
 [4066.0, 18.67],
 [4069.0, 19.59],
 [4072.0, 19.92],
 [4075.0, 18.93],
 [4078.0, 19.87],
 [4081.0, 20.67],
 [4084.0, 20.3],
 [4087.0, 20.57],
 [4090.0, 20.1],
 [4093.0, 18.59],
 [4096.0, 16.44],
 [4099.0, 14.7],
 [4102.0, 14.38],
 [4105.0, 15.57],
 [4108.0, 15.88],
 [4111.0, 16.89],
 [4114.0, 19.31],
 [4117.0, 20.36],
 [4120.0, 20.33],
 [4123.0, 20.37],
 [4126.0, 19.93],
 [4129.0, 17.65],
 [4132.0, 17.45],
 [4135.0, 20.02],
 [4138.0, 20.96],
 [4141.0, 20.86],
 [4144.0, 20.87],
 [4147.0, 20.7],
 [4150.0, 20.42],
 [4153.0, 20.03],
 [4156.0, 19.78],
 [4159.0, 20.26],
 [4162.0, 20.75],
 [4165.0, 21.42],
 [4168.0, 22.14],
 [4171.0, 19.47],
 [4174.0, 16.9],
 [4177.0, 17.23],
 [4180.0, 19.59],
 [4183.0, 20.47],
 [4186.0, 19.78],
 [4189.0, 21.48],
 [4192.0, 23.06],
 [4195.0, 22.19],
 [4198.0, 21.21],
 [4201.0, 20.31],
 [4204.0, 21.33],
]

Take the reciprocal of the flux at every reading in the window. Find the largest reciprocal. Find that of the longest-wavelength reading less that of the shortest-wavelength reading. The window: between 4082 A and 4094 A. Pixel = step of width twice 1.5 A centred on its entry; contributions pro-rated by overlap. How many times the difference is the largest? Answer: 12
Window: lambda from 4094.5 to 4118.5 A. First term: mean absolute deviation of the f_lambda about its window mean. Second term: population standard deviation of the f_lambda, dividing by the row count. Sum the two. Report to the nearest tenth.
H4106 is 3.6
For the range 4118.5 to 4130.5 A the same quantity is 2.1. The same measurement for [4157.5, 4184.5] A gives 3.0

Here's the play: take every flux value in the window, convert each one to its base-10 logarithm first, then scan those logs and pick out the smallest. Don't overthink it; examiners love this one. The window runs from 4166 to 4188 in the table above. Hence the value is 1.23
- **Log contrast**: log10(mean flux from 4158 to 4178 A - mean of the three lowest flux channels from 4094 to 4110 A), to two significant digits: 0.69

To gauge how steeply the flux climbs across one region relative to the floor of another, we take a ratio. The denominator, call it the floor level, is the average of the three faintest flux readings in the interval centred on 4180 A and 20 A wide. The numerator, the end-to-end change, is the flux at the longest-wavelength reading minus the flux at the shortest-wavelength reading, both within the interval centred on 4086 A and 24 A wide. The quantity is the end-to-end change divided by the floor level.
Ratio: -0.14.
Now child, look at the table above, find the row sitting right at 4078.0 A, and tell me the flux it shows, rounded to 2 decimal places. 19.87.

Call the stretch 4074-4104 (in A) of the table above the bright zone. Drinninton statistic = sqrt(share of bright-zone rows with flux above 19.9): 0.63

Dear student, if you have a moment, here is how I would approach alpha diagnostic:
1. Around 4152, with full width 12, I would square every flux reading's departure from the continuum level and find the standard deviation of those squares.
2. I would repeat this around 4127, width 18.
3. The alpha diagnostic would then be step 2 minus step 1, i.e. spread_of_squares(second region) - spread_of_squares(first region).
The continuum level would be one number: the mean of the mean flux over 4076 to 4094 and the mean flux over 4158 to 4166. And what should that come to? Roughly 4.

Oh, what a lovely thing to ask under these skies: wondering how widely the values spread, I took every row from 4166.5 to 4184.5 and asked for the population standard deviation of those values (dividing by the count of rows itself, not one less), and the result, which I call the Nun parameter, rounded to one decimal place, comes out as 1.8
